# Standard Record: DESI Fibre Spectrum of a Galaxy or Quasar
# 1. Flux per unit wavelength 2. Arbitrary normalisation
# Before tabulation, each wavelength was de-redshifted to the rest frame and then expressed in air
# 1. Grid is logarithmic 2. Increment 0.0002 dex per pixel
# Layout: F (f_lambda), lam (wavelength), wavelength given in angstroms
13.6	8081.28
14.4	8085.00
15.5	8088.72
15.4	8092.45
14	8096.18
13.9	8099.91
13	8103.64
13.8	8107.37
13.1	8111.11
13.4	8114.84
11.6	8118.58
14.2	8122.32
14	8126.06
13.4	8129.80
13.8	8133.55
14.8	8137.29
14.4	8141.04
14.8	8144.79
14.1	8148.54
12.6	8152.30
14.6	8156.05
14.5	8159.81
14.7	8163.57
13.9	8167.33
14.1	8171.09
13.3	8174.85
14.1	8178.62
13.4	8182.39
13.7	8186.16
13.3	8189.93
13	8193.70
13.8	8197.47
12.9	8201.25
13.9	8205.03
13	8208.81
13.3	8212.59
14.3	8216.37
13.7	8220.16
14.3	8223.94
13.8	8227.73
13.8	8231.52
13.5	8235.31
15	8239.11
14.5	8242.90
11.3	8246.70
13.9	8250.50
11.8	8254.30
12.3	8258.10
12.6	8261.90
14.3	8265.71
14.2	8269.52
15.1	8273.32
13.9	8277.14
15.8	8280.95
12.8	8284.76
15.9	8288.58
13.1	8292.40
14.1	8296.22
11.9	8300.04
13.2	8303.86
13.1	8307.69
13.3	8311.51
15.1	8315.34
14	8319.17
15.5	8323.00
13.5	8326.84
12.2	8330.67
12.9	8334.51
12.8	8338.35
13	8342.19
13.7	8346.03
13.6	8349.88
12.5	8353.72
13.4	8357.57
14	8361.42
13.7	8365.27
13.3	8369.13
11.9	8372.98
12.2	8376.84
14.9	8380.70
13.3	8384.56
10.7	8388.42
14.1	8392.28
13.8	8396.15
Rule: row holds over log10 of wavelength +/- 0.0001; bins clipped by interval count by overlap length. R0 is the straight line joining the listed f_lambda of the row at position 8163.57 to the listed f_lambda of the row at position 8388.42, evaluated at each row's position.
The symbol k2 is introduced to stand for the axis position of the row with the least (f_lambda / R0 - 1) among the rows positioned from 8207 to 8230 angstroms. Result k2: 8208.81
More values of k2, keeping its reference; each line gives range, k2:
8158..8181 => 8174.85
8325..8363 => 8330.67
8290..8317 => 8300.04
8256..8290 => 8258.10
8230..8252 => 8246.70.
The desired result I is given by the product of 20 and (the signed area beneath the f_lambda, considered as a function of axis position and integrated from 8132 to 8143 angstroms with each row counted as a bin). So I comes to 3159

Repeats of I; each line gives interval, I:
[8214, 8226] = 3376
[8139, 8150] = 3179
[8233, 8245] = 3423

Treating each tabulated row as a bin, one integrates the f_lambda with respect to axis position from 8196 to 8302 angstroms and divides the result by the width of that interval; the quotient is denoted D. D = 13.7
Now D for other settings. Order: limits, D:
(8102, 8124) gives 13.2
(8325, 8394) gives 13.1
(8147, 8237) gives 13.7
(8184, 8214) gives 13.4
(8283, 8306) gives 13.5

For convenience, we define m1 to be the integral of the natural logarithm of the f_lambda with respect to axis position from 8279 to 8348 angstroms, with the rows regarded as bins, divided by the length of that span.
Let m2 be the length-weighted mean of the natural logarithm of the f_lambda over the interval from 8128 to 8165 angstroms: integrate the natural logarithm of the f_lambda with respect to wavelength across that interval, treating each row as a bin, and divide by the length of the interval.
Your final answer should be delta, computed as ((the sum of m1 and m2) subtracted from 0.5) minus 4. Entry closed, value -8.76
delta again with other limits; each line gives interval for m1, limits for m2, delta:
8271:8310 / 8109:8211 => -8.74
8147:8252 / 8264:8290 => -8.79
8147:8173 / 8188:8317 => -8.75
